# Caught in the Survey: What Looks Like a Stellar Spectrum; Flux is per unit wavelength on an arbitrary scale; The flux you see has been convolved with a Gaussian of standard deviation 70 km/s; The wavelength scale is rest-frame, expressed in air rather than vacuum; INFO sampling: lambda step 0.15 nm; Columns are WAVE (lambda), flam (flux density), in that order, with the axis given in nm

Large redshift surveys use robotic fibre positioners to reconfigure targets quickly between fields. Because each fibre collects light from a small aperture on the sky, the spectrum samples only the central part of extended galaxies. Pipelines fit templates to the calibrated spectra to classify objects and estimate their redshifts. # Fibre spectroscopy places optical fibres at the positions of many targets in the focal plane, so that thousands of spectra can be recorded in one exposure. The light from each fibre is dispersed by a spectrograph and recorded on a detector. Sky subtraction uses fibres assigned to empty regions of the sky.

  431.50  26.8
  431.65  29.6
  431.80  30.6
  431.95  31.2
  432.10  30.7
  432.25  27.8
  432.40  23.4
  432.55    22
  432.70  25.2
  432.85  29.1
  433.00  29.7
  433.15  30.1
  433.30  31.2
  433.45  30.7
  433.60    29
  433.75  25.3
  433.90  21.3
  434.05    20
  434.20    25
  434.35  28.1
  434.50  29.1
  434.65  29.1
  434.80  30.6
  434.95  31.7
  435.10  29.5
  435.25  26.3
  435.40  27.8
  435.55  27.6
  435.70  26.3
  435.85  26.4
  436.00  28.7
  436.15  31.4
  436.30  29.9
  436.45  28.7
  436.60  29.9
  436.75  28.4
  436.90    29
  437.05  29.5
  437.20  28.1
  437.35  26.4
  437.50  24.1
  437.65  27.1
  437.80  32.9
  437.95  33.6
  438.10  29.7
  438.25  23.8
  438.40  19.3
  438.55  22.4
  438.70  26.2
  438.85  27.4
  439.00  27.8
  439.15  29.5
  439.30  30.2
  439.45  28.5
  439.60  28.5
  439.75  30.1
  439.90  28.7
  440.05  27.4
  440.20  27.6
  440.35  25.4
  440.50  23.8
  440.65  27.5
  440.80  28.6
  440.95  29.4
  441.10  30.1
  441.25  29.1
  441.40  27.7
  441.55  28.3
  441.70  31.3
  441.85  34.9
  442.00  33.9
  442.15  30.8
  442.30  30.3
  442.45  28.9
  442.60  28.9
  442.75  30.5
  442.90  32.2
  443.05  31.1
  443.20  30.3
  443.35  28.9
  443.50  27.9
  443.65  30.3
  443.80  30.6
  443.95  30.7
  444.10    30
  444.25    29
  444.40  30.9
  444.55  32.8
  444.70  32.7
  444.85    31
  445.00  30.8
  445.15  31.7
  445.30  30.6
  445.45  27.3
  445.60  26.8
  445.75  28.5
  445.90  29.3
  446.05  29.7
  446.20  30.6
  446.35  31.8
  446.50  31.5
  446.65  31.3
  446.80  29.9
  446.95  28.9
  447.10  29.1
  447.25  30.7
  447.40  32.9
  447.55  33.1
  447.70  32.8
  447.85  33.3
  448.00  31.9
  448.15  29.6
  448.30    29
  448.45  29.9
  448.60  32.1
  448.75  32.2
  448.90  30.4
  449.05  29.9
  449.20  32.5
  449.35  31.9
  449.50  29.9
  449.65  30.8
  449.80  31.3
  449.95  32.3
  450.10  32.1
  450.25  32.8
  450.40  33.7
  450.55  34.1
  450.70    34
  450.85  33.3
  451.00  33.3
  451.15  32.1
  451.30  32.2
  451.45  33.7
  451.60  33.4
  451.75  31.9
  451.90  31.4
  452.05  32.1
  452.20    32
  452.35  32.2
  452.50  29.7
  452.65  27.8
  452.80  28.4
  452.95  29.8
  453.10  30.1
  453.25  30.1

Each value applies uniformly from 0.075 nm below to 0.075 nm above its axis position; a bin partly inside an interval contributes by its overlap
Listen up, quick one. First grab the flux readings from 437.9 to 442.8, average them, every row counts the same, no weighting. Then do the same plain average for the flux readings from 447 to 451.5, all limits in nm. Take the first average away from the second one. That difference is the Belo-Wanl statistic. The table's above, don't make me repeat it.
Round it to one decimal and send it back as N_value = 3.4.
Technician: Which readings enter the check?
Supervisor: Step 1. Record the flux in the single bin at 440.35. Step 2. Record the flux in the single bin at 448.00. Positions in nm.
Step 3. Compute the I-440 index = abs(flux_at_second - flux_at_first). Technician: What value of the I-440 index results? 6.5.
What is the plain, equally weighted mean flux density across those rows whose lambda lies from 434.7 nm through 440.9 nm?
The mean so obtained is 28.0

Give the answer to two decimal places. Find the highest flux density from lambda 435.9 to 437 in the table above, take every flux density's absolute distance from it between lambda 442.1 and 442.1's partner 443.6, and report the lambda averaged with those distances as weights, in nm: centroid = 442.93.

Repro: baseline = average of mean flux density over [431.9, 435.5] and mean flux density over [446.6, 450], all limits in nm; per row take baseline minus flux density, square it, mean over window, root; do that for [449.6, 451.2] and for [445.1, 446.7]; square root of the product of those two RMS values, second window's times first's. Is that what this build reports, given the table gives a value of 2.48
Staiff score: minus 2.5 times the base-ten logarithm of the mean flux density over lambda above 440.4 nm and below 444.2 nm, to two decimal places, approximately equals -3.69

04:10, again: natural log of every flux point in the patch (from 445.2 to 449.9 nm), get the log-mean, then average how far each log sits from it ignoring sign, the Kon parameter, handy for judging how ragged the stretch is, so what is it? 0.04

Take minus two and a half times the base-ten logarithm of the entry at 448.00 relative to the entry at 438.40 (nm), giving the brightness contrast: -0.55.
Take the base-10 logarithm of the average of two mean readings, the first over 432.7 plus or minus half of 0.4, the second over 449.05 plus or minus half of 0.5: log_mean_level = 1.45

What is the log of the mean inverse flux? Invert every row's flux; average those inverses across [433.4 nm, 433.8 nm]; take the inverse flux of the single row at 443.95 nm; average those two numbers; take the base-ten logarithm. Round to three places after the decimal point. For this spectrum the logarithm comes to -1.468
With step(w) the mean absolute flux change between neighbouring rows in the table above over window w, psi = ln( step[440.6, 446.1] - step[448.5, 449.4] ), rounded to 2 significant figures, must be -2.1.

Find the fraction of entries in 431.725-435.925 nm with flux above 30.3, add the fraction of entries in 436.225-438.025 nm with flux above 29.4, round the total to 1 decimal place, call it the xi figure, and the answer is 0.7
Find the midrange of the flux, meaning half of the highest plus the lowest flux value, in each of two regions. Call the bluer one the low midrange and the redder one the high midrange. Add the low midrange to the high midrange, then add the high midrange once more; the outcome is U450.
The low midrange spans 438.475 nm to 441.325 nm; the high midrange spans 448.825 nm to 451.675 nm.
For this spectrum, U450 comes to 90.3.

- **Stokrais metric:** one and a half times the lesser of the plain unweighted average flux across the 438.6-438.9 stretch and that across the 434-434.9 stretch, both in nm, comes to 40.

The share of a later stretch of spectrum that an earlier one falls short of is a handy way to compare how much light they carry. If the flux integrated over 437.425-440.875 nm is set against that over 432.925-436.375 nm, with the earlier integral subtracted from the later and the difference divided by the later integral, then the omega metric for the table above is -0.023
